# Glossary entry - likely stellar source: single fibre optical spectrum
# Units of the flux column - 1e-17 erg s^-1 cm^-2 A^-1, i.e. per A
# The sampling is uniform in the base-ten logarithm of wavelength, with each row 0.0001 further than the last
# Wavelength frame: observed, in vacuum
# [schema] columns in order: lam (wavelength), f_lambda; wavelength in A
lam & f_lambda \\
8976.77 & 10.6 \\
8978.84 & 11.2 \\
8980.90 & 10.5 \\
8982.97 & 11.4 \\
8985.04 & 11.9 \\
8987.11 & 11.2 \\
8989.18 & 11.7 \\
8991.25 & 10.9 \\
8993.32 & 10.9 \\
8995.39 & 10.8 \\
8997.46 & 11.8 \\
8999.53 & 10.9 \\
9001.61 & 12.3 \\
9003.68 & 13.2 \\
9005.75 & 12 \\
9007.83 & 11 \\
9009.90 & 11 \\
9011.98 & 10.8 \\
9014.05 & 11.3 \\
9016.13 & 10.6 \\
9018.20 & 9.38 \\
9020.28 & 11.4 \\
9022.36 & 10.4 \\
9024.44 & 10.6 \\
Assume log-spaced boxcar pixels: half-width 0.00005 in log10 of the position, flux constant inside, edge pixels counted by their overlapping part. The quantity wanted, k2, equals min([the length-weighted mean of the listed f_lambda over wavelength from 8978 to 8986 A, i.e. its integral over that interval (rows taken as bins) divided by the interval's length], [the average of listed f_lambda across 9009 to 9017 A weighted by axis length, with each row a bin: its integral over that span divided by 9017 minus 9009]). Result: 10.9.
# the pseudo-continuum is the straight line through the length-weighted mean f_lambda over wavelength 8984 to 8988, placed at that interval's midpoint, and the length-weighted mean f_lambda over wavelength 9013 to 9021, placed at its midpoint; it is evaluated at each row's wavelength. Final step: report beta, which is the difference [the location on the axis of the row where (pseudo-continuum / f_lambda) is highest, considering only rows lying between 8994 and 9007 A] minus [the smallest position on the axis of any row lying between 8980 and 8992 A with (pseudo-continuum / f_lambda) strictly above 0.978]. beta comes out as 14.5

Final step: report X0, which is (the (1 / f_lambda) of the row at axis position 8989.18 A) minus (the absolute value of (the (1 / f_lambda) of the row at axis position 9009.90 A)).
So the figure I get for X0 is -0.005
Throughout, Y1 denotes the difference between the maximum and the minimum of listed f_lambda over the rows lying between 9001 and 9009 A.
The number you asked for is 2.2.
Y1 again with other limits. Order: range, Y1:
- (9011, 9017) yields 0.7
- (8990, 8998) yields 1.0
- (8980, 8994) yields 1.4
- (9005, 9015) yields 1.2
